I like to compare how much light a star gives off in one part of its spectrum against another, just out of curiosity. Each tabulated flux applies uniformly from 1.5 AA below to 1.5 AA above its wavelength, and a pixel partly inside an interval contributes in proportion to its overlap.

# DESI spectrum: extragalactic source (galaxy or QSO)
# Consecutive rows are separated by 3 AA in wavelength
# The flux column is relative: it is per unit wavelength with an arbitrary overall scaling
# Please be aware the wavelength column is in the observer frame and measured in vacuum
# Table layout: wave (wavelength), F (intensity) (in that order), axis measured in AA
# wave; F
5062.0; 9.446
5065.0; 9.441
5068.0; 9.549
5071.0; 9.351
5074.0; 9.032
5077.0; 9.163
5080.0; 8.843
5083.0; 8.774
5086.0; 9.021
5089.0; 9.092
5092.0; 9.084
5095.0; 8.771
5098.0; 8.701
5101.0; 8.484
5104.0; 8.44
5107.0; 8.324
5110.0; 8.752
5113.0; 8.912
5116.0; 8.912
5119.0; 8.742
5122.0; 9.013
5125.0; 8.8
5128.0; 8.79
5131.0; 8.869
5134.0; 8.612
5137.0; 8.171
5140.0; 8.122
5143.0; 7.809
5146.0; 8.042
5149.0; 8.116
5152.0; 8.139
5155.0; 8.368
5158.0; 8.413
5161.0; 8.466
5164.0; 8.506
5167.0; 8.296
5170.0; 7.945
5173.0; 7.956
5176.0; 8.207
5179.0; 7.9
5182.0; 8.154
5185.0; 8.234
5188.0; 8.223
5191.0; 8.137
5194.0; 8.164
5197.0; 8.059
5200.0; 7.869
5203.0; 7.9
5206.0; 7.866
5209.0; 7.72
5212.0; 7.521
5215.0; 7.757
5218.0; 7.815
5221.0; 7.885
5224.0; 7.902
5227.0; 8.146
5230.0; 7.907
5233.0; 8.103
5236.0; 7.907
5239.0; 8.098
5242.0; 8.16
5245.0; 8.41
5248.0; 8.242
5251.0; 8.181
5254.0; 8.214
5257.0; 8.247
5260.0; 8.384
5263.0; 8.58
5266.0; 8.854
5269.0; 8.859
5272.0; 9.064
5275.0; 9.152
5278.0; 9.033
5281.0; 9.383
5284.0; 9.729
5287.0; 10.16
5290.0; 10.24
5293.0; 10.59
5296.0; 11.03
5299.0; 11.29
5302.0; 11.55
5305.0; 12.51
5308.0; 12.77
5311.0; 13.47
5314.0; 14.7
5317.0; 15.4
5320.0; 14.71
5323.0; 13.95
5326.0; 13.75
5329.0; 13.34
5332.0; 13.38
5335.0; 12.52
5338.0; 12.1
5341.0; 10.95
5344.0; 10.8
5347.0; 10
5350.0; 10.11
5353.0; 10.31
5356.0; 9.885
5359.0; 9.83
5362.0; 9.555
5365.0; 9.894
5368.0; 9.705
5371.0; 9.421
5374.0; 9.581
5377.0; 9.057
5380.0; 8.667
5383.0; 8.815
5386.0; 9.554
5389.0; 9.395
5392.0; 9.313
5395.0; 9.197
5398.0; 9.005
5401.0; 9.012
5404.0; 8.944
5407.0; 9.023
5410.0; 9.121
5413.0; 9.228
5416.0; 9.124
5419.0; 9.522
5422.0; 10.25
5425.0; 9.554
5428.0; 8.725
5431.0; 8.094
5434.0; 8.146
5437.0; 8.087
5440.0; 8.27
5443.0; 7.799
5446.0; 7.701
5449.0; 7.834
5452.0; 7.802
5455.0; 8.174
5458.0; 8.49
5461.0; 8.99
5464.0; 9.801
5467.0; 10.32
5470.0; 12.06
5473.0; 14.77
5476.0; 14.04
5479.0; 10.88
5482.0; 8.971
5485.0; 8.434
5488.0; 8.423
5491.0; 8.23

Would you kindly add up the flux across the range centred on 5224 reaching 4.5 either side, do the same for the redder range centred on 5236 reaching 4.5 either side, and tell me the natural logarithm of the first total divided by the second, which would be -0.01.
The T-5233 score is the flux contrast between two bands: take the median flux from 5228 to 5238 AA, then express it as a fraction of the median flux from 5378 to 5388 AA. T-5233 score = 0.90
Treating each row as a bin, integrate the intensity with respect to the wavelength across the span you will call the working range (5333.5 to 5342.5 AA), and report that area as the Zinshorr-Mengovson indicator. 107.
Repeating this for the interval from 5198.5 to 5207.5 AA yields 71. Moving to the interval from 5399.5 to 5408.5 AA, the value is 81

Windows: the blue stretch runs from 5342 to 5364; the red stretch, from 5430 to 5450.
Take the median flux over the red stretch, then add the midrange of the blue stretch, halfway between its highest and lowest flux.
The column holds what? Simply 18.3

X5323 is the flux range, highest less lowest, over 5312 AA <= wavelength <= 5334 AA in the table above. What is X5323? 2.1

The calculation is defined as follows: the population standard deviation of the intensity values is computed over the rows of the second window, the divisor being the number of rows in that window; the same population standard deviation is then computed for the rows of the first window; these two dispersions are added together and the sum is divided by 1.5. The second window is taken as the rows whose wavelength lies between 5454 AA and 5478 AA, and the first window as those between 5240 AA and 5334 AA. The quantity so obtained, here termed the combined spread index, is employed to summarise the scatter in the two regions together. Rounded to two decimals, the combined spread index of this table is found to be 3.13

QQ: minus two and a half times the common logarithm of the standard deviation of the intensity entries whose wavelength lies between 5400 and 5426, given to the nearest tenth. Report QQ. 1.0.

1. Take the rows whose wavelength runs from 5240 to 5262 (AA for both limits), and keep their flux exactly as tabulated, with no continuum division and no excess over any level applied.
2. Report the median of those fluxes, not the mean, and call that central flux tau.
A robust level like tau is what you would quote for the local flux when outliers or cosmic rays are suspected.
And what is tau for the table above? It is 8.2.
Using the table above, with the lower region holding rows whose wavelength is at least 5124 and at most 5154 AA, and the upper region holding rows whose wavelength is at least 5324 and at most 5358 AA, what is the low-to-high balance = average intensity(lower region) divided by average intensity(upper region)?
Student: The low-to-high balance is 0.72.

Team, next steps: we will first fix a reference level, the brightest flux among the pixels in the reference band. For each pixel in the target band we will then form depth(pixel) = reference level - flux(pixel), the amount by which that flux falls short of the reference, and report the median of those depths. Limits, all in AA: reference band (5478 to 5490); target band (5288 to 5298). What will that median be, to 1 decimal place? 0.3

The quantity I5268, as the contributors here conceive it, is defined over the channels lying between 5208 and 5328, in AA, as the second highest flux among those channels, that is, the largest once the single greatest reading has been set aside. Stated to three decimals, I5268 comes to 14.710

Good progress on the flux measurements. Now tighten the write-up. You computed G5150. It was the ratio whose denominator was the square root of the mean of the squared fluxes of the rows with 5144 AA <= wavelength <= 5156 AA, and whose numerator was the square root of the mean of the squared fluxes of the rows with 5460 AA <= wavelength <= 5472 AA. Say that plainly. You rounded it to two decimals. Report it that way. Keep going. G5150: 1.27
